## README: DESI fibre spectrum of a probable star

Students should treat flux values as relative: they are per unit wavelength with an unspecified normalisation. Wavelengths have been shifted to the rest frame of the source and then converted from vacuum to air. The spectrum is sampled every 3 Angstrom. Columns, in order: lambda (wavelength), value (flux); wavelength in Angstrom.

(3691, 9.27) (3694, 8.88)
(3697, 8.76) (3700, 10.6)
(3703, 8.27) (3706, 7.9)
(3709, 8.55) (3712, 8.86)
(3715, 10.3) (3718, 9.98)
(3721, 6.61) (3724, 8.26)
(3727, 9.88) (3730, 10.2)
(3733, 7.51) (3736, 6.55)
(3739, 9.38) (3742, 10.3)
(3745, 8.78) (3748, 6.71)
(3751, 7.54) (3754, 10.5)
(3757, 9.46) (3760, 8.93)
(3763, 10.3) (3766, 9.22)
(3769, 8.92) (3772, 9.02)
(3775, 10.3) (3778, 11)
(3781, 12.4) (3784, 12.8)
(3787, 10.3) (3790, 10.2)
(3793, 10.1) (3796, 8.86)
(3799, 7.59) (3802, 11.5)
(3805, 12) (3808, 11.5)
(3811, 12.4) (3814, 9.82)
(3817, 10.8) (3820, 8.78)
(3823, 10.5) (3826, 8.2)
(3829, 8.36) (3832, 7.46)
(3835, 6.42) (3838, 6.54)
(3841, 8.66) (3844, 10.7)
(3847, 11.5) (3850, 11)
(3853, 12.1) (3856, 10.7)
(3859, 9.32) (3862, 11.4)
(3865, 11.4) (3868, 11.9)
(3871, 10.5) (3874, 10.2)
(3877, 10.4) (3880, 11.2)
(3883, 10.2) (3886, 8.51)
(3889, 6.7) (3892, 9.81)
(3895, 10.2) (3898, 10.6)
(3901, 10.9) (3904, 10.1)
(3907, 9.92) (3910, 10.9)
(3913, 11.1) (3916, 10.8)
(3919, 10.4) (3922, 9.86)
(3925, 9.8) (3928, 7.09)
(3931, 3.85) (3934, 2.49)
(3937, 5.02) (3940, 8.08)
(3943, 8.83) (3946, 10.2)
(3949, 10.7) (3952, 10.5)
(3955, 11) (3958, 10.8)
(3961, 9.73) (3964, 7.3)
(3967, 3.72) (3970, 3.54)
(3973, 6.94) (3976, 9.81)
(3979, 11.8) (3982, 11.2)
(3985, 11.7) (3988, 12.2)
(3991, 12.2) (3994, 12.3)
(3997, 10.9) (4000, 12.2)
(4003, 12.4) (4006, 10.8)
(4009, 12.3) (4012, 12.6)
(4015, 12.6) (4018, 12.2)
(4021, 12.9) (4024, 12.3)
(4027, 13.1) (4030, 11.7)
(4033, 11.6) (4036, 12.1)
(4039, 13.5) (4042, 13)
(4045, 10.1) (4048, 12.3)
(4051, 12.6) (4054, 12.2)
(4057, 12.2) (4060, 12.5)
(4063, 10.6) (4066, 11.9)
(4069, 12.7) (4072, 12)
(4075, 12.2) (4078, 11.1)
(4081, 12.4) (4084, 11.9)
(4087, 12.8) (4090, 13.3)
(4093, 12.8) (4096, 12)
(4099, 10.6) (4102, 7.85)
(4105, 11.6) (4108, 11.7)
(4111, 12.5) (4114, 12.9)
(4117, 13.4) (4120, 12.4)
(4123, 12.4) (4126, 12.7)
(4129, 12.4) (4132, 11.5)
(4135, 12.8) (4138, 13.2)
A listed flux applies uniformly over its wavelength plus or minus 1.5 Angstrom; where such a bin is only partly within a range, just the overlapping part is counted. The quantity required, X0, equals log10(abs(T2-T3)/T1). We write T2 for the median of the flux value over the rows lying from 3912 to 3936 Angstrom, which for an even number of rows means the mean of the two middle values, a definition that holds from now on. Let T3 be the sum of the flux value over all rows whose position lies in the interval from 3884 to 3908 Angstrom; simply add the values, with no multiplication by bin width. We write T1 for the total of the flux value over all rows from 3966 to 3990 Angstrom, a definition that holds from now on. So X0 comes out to -0.03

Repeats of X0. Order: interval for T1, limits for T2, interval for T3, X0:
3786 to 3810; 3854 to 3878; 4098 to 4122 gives 0.00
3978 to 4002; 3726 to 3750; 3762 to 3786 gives -0.10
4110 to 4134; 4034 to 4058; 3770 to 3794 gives -0.13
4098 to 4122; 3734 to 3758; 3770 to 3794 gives -0.08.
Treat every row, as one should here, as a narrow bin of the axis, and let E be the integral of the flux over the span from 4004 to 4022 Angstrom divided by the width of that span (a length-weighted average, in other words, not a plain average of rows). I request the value 12.2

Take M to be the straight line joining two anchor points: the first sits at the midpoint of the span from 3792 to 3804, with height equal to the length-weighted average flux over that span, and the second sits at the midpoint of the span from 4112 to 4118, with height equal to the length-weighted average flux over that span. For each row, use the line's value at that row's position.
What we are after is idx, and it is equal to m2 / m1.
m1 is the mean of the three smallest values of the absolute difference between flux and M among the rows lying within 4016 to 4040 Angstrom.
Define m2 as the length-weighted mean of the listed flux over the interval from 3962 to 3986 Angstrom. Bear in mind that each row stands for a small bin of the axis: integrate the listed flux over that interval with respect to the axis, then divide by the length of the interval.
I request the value 47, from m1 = 0.17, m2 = 8.2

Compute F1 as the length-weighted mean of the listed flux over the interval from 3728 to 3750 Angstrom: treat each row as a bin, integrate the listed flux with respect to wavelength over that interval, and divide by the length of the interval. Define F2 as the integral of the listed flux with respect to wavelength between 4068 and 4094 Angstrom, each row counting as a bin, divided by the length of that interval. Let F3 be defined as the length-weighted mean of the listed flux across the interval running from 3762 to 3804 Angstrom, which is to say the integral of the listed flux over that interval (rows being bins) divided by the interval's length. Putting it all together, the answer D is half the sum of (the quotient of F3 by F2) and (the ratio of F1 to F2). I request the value 0.76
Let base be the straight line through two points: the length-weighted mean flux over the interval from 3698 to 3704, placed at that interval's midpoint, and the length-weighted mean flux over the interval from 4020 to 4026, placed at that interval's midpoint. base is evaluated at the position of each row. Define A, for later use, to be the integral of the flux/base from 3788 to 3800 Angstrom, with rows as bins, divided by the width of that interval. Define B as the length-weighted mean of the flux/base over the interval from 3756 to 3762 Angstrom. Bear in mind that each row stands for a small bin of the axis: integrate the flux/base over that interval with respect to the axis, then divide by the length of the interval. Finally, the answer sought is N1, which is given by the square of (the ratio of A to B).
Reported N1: 0.9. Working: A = 0.90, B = 0.92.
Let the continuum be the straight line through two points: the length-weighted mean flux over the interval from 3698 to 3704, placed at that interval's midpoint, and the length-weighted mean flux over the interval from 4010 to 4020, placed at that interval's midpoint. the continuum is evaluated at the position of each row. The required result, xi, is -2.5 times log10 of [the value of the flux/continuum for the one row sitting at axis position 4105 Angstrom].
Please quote 0.15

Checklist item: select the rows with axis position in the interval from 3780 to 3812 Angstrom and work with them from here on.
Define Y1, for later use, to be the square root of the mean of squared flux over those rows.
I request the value 11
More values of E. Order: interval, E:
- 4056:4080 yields 11.9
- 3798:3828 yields 10.3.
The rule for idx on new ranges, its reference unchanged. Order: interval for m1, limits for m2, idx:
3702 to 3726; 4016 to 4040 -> 67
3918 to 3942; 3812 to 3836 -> 10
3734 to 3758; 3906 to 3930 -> 30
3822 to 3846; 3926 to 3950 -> 8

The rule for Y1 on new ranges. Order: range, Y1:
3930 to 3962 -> 9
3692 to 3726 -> 9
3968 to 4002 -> 11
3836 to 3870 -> 11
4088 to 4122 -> 12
